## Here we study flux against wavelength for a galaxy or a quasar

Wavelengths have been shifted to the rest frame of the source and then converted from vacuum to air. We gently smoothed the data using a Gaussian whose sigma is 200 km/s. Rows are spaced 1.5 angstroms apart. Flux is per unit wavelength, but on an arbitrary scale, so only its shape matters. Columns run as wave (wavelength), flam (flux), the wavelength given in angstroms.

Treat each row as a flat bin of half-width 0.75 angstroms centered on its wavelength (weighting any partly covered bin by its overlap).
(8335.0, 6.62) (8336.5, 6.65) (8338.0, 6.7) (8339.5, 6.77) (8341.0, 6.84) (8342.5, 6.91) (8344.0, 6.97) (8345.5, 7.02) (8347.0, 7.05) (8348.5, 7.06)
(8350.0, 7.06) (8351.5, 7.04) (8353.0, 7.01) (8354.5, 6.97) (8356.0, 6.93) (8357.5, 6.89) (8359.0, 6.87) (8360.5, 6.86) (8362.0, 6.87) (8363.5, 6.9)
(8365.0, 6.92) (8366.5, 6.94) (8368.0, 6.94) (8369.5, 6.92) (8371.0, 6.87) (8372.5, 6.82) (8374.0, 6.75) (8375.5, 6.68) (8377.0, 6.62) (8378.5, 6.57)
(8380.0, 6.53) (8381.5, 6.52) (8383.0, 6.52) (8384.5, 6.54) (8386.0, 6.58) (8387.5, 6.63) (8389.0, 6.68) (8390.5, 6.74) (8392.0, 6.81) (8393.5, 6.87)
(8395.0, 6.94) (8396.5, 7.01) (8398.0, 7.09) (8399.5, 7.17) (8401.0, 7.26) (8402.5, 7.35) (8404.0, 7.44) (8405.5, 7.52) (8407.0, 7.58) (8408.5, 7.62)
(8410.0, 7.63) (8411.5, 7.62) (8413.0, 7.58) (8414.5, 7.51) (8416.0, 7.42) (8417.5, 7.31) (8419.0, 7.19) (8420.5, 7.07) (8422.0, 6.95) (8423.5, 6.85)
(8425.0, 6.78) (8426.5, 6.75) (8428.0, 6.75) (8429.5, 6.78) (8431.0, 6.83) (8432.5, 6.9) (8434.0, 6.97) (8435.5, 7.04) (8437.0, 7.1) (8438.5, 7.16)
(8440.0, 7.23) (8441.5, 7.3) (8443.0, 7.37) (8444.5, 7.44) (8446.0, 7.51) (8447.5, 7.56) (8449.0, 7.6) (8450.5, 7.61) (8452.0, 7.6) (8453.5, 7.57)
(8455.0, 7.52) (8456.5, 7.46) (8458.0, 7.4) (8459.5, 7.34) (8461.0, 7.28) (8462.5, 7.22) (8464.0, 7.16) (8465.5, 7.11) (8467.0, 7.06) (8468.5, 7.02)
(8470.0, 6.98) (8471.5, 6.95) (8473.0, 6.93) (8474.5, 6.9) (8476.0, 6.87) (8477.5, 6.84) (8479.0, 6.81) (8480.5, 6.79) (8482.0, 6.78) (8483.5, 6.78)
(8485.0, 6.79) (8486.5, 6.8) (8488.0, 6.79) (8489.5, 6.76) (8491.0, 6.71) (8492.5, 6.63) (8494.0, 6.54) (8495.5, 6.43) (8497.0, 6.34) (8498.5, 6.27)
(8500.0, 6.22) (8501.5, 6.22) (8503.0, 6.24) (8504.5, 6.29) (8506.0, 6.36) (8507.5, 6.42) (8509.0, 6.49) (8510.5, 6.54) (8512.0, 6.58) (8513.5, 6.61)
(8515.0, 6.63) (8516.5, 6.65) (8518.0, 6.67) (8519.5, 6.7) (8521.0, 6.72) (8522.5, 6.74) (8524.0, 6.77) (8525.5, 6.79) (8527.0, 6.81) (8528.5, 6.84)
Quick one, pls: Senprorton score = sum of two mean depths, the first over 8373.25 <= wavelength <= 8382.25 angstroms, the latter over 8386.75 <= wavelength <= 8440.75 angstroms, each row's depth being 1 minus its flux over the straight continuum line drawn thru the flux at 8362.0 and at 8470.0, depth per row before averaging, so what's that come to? 0.012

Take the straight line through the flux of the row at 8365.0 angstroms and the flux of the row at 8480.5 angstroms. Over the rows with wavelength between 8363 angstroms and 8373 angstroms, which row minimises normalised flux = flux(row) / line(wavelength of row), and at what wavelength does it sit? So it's 8372.5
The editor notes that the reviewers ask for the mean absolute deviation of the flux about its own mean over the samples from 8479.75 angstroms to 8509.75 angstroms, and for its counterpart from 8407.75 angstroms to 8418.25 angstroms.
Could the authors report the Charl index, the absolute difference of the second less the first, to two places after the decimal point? 0.11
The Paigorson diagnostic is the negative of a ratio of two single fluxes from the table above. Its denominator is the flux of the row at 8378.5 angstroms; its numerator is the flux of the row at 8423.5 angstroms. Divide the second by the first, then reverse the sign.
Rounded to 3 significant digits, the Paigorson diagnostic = -1.04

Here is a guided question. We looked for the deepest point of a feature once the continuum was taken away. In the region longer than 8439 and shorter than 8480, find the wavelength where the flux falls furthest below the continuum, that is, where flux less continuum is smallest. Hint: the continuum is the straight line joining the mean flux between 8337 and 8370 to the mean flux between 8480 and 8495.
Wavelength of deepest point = 8479.0 angstroms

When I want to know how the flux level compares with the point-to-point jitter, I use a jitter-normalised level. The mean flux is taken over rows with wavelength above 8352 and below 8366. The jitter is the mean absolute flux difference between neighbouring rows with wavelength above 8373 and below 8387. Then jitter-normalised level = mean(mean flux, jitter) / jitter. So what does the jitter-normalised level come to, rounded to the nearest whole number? 96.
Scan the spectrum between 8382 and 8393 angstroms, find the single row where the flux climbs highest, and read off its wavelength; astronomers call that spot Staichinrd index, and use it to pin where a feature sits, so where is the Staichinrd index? 8392.0 angstroms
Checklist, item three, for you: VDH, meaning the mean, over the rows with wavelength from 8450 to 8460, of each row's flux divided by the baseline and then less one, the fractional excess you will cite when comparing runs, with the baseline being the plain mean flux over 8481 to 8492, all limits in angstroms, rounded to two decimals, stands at 0.11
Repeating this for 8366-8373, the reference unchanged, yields 0.02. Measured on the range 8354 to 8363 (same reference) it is 0.02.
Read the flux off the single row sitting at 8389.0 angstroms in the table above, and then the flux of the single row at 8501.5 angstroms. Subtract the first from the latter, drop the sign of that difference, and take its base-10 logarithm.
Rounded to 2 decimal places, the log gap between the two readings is -0.34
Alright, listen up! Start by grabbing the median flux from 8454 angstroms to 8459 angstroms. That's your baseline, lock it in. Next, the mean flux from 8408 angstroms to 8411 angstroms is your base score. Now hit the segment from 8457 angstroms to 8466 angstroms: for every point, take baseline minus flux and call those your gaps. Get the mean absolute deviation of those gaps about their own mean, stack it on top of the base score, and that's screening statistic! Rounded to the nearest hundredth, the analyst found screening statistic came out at 7.71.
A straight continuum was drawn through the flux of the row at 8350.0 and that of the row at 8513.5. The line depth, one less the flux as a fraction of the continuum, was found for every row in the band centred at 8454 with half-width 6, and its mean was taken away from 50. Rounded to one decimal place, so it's 50.1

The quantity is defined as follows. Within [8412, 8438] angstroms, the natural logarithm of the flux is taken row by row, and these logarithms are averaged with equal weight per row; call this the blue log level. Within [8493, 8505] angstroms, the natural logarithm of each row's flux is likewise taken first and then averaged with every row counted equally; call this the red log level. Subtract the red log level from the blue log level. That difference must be 0.108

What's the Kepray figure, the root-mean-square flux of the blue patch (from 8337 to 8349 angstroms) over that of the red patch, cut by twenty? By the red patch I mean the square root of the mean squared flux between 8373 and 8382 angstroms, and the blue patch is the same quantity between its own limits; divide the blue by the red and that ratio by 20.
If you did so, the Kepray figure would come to 0.052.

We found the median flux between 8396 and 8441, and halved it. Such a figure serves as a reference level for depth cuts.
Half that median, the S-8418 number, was 3.58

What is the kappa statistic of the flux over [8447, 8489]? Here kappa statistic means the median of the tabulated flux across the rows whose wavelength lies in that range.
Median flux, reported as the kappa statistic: 7.0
